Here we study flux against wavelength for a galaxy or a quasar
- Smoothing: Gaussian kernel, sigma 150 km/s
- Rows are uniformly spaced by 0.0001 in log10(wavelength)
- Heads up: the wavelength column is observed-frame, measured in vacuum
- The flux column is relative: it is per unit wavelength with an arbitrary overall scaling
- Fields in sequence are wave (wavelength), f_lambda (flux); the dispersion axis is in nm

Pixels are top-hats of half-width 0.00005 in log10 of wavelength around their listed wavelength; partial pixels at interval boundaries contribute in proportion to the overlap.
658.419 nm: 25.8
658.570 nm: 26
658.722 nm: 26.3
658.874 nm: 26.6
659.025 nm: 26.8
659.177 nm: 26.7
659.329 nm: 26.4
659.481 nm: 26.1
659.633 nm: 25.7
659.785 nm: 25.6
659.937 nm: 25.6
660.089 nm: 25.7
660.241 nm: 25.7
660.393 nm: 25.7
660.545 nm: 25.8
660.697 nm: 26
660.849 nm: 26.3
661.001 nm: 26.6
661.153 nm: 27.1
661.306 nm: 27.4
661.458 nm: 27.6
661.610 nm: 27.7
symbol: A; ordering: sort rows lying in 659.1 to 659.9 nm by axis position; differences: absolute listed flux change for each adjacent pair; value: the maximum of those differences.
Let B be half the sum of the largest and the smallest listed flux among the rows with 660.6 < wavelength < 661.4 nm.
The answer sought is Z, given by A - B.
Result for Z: -26.3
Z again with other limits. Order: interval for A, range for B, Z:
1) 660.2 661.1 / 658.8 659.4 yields -26.3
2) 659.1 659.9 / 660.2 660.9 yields -25.6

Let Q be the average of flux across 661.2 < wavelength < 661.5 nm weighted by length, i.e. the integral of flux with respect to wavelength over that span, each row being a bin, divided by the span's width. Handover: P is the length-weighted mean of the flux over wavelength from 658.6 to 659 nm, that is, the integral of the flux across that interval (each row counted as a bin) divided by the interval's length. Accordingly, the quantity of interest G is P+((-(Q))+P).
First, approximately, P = 26.4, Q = 27.4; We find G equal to 25.5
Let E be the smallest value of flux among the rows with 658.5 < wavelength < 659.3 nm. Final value 26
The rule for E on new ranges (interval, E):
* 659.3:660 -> 25.6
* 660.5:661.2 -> 25.8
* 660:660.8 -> 25.7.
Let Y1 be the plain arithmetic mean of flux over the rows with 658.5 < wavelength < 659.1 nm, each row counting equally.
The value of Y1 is 26.4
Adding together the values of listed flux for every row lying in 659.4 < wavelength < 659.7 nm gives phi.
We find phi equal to 51.8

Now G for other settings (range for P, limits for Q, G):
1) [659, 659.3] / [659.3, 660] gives 27.5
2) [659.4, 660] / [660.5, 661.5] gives 24.8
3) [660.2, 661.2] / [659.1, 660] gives 26.4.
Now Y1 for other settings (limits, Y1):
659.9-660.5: 25.7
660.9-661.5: 27.2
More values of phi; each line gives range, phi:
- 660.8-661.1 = 52.9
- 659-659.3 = 53.5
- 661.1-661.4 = 54.5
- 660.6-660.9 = 52.3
